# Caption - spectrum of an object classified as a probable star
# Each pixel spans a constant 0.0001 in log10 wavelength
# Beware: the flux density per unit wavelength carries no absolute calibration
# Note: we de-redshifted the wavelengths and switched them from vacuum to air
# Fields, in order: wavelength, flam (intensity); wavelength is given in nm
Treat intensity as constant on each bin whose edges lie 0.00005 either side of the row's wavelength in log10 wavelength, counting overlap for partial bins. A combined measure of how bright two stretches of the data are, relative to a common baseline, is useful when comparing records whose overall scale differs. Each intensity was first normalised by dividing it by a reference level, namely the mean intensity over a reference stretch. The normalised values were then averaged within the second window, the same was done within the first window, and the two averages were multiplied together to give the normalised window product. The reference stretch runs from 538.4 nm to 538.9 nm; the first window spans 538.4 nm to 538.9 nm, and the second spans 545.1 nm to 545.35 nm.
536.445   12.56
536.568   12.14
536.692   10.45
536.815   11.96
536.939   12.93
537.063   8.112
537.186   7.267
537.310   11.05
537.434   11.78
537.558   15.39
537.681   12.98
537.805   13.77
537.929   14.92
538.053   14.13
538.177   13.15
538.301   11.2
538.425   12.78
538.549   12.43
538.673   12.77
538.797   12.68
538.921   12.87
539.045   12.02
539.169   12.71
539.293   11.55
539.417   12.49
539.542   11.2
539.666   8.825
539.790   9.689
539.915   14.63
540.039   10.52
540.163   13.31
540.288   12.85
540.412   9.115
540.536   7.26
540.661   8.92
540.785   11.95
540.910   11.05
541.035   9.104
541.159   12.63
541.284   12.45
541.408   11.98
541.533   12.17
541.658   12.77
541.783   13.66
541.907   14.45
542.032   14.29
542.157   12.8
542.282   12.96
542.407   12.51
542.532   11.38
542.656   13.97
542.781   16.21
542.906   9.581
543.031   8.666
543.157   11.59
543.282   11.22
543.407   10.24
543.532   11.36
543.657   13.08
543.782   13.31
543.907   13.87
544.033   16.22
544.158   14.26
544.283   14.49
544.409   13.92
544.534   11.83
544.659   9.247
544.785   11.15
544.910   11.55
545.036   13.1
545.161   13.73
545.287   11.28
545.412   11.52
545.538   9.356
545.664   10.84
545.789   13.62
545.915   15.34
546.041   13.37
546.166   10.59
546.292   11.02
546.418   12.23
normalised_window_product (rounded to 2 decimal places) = 0.99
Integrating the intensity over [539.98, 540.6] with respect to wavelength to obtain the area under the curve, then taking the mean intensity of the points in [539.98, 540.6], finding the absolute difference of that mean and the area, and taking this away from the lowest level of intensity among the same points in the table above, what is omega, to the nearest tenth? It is 3.2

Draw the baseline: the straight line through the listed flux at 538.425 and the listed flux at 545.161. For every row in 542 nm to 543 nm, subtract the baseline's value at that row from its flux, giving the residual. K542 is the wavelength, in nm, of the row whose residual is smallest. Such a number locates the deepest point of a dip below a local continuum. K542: 542.906 nm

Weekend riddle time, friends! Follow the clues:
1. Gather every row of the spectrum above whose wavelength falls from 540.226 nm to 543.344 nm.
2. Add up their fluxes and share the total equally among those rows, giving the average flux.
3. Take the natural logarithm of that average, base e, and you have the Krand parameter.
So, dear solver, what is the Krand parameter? 2.47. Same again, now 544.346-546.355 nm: 2.48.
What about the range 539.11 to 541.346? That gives 2.41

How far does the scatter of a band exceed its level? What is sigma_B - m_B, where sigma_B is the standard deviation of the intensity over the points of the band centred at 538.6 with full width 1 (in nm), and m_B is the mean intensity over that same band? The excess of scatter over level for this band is -11.9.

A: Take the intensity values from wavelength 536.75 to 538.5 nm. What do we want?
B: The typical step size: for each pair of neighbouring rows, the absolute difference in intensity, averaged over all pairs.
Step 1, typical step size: 1.9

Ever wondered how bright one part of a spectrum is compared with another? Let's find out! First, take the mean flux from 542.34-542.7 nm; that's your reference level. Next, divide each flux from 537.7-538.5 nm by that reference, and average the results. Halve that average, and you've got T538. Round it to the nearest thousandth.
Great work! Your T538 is 0.528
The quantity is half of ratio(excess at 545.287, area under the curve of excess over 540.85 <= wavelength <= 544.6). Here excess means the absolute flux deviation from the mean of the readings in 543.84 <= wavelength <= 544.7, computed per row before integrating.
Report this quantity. 0.2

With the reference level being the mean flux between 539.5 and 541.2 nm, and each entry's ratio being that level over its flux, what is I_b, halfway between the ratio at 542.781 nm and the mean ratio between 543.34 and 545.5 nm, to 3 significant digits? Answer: 0.769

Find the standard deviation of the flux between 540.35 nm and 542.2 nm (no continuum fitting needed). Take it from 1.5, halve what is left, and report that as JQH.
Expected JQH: -0.3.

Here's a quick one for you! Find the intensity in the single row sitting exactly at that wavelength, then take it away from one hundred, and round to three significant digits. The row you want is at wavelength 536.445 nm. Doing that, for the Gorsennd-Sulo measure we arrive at 87.4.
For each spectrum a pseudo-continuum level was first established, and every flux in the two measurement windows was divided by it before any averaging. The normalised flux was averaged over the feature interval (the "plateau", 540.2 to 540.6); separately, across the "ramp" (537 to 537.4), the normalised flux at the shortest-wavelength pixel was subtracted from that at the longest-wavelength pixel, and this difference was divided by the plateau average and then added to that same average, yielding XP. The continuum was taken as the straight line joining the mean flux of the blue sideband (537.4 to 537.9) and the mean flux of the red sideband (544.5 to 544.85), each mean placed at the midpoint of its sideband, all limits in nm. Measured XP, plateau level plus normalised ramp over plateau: 1.07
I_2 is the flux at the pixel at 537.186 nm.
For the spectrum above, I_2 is 7.267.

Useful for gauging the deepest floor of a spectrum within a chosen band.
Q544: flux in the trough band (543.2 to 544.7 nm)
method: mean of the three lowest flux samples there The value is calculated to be 10.2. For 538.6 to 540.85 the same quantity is 8.3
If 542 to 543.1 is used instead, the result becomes 9.9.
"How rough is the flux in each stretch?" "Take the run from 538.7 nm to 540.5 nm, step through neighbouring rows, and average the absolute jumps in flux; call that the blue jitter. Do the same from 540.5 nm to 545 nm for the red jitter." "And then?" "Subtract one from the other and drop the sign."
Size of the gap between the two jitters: 0.4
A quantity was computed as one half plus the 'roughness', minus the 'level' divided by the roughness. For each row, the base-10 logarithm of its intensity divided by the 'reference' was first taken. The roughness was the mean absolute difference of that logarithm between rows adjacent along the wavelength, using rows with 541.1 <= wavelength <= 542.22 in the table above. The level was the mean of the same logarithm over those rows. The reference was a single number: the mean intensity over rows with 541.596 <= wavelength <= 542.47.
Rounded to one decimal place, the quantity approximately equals 1.1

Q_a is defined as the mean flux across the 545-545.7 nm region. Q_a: 11.6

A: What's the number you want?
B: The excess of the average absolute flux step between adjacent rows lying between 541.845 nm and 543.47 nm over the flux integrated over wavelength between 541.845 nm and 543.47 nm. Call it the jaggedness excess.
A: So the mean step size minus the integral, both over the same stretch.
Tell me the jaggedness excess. -18.3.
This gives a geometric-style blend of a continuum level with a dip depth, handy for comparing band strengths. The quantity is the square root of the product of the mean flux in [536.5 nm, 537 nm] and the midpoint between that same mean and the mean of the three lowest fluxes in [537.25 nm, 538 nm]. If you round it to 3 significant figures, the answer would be 11.9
